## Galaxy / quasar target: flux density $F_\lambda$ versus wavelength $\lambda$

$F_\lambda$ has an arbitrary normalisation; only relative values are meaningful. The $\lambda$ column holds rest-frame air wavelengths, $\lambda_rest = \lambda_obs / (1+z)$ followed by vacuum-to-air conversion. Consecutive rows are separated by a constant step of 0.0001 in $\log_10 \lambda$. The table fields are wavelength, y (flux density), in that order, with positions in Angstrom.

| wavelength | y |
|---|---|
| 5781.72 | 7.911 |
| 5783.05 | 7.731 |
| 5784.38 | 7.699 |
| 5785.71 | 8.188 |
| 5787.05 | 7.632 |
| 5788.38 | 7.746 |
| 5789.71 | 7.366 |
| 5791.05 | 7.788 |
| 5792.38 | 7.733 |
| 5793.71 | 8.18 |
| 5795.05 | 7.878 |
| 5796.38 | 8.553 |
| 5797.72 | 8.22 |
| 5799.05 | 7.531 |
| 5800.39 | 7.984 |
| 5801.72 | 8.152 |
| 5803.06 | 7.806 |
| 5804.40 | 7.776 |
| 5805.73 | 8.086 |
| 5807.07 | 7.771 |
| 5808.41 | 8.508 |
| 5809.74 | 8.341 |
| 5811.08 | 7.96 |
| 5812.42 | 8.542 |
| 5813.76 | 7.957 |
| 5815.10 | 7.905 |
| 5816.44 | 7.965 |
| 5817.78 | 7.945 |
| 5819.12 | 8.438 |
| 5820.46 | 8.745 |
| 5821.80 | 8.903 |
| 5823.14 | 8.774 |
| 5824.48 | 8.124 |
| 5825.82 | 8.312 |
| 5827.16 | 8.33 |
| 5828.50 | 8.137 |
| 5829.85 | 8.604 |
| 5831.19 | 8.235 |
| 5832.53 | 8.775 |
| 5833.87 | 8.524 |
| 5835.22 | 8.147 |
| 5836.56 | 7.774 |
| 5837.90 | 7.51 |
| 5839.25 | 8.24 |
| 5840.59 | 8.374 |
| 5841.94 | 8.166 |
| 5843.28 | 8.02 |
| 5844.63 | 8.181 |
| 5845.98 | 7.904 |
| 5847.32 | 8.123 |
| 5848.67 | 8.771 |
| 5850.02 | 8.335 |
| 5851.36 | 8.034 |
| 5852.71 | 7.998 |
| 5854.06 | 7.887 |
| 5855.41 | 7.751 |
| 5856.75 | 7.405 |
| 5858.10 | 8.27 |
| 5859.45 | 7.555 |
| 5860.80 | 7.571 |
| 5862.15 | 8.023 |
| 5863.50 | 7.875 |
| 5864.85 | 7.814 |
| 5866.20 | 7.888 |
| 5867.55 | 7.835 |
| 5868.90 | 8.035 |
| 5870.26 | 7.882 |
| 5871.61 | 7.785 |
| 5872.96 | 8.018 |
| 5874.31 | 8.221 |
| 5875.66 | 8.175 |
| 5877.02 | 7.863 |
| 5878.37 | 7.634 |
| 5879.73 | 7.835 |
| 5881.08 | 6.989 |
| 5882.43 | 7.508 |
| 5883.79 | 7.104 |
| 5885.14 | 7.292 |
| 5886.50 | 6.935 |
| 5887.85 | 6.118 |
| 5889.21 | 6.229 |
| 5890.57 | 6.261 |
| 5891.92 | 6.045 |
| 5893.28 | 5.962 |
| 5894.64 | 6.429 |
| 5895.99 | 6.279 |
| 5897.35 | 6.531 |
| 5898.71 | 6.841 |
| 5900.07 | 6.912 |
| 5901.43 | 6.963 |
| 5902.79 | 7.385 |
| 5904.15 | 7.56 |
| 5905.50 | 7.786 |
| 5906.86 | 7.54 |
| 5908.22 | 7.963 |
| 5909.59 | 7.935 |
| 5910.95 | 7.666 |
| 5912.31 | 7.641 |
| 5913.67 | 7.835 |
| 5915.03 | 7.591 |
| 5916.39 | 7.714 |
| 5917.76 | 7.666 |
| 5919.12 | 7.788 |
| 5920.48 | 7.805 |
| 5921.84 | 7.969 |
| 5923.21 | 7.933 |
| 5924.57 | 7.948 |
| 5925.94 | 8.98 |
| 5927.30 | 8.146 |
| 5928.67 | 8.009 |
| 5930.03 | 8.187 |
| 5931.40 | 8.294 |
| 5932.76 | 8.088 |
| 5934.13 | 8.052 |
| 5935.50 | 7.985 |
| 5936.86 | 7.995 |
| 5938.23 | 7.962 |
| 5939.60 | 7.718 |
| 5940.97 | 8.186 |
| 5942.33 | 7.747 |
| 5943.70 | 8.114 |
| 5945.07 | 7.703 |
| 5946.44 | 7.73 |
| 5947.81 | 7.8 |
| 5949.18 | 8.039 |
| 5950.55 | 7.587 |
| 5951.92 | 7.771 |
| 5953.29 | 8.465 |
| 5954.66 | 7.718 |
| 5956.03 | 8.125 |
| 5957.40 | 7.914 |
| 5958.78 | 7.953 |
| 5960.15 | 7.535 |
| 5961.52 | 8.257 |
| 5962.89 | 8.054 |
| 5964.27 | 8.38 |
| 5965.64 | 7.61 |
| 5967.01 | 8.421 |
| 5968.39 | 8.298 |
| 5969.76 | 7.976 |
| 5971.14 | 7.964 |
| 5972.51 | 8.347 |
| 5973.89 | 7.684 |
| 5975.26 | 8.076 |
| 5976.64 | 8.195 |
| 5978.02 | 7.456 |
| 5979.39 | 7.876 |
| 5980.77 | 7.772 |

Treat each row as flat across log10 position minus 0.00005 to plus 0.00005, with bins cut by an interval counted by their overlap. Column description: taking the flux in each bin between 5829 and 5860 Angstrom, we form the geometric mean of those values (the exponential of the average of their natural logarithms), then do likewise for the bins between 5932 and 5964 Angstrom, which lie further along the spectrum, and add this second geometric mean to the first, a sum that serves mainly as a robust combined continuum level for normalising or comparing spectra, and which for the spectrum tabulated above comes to 16.0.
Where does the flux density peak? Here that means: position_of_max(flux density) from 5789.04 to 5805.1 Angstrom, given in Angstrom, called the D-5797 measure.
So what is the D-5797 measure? 5796.38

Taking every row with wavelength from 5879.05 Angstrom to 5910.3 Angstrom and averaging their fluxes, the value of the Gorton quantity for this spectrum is 6.97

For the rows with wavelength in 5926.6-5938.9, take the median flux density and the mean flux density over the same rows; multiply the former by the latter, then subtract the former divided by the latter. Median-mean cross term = 64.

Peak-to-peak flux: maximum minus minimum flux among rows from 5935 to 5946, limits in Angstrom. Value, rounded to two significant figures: 0.48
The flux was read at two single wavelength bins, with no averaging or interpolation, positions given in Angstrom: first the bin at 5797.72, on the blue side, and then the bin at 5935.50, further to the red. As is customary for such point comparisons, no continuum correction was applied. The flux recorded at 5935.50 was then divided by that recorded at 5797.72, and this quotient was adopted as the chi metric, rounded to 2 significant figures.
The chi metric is 0.97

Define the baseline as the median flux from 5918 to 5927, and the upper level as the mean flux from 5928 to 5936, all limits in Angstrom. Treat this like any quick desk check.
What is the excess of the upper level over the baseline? 0.16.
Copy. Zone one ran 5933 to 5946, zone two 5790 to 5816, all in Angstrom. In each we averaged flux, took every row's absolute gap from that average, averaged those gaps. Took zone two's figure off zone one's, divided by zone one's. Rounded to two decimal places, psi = -0.67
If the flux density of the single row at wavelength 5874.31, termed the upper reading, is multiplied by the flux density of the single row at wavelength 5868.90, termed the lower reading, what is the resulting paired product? 66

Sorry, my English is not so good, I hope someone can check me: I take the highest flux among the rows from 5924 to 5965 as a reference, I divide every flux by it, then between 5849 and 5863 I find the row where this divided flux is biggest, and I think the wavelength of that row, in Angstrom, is 5850.02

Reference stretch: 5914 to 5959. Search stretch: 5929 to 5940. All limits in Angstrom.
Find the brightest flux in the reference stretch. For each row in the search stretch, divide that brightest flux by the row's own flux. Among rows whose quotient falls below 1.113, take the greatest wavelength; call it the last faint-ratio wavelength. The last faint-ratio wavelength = 5932.76 Angstrom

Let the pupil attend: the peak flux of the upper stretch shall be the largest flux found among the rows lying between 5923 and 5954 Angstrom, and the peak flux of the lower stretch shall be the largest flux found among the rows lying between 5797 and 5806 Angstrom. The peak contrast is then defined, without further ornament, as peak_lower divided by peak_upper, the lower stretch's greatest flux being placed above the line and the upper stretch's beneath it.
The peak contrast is 0.92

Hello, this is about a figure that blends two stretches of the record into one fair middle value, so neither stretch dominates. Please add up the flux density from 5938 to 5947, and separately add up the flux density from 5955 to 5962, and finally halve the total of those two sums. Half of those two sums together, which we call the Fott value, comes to 47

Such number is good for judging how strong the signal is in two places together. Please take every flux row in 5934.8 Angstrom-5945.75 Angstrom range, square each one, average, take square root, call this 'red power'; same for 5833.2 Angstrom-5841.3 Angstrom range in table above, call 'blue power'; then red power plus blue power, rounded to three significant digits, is 16.0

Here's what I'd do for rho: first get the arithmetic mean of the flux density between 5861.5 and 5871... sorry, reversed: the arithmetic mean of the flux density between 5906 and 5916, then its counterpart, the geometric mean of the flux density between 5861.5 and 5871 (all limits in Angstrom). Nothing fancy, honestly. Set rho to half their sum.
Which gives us 7.82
